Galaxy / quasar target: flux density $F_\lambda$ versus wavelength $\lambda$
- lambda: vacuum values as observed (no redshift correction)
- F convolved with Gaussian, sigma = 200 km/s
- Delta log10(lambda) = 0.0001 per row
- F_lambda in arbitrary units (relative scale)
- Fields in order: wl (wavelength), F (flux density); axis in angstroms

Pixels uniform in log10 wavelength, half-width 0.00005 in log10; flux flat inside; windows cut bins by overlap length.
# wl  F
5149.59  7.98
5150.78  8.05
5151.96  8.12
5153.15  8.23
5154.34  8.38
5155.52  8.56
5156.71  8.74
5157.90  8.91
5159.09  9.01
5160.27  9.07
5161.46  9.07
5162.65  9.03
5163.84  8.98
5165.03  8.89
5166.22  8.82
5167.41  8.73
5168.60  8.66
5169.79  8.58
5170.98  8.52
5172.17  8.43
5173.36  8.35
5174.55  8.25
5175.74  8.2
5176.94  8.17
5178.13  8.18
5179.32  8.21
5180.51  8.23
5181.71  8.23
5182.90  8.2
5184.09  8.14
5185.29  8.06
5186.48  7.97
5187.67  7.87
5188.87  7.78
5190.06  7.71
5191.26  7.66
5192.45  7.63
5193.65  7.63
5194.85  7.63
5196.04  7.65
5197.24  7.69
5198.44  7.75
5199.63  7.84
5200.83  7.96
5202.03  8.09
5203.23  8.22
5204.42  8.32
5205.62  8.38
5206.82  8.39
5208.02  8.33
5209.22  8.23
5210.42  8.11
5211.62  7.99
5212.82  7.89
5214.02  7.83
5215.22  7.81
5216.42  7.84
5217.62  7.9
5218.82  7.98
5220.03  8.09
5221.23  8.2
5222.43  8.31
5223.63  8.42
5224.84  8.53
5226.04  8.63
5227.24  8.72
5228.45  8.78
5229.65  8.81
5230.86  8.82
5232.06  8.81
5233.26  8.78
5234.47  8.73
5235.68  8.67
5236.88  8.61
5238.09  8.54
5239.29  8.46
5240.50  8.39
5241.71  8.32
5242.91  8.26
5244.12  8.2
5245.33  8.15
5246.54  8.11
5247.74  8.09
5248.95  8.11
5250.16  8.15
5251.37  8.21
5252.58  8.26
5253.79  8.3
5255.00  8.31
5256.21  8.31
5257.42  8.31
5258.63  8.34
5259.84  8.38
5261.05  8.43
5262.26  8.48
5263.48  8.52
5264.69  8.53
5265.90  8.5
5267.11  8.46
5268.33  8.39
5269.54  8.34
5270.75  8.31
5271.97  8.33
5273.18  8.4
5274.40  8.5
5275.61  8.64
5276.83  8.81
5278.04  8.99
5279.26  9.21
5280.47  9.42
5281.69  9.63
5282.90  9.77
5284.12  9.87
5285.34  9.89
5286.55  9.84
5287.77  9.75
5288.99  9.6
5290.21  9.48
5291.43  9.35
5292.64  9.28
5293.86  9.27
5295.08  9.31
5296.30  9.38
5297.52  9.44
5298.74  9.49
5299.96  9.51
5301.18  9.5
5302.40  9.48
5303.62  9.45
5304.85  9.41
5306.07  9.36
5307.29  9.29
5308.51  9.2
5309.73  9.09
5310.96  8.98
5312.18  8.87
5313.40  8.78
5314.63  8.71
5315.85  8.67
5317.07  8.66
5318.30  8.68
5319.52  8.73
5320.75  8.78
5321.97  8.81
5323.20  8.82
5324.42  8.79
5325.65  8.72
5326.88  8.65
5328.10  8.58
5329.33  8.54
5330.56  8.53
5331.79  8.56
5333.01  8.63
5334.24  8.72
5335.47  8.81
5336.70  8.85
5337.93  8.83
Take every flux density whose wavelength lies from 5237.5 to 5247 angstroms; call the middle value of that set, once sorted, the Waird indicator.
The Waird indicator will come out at 8.29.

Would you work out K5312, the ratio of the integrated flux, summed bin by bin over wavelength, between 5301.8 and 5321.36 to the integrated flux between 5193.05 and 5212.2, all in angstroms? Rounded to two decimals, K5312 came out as 1.15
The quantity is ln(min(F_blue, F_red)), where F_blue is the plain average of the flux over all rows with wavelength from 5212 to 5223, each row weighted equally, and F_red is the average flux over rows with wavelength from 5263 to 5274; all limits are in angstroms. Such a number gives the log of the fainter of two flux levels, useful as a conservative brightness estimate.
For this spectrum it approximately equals 2.08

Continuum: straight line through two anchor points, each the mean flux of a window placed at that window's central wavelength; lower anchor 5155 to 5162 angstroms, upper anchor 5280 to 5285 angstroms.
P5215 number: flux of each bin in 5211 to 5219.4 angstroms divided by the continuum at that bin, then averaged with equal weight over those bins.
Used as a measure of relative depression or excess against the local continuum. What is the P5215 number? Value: 0.85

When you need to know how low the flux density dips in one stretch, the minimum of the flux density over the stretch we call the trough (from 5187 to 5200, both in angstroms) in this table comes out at 7.63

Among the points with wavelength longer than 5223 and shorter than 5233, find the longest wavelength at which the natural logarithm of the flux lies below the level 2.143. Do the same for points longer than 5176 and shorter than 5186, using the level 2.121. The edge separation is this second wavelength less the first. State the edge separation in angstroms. -38.3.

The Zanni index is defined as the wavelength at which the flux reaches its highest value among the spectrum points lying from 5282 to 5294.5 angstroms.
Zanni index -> 5285.34 angstroms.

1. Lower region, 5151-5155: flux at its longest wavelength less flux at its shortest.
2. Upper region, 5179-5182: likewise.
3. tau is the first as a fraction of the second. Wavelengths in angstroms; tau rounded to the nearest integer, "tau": 13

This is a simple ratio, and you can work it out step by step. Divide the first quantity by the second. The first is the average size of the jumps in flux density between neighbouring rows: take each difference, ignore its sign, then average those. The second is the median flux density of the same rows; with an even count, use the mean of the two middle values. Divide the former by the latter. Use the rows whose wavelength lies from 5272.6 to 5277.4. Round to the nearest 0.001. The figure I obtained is 0.016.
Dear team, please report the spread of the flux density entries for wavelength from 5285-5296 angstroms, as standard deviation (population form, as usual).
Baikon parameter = 0.23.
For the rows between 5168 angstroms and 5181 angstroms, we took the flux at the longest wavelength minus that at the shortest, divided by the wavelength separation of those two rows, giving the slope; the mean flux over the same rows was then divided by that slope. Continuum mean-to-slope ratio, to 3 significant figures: -231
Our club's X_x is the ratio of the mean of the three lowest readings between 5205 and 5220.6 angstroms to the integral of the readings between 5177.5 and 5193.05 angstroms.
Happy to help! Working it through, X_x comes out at 0.063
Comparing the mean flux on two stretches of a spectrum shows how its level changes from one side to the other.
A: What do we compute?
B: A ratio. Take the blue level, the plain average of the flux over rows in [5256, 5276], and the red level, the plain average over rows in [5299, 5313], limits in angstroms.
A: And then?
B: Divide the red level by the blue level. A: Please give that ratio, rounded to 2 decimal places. 1.10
